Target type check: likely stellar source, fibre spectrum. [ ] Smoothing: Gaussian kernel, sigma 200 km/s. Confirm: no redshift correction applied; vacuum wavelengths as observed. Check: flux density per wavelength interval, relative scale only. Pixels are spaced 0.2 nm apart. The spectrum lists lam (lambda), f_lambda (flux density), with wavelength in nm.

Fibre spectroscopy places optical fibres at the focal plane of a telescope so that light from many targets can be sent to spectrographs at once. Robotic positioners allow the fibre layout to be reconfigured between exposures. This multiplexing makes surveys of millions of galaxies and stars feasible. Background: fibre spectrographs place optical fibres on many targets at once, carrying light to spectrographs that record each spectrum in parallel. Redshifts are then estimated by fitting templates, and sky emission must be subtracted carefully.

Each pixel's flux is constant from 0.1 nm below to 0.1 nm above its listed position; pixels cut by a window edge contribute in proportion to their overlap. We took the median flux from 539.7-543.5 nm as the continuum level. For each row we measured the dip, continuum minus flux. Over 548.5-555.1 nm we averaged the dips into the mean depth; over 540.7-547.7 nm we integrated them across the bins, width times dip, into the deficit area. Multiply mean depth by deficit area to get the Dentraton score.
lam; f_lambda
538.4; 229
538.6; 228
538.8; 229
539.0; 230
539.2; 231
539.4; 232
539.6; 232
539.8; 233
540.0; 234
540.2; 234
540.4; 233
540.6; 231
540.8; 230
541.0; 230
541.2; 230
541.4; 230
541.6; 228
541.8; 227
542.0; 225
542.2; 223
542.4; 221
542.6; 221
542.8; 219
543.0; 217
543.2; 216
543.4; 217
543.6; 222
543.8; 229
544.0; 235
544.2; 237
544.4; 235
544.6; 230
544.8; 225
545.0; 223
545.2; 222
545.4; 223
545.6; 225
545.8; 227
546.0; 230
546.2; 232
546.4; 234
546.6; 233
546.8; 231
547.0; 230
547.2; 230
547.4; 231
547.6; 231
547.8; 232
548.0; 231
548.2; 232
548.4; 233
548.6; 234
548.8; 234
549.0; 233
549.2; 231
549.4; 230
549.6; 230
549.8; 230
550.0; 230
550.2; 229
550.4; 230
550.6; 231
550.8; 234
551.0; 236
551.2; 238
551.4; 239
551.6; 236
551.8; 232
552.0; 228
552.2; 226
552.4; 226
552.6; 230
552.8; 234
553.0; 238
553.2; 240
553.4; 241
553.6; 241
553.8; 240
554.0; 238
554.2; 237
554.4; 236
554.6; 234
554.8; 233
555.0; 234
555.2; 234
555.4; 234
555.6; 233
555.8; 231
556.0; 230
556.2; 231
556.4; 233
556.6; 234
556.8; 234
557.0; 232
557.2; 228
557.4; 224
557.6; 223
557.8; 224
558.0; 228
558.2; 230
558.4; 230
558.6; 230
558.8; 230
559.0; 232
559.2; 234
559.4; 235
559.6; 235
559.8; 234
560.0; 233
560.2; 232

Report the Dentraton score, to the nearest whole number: -36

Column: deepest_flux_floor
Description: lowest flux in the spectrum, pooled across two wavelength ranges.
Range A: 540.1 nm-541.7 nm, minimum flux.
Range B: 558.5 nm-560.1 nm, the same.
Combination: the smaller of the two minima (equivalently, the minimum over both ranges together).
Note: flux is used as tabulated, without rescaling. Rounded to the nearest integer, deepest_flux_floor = 228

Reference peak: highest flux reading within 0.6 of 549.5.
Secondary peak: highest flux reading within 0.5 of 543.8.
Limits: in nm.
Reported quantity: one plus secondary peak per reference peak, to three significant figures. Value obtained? 2.02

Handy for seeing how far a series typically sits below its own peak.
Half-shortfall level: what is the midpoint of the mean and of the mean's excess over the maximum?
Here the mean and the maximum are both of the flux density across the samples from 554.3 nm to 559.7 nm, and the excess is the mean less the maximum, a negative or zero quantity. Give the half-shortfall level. 113.3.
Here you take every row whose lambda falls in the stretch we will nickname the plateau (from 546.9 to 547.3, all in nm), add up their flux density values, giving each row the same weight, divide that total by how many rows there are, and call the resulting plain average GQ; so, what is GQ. 230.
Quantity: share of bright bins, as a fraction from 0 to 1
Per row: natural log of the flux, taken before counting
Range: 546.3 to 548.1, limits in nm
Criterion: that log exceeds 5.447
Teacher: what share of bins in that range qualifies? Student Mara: 0.22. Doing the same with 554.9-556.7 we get 0.67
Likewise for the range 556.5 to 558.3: 0.22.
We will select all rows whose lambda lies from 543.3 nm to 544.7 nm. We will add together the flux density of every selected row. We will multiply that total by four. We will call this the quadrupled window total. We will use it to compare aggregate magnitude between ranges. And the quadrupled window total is 6420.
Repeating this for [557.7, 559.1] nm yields 6416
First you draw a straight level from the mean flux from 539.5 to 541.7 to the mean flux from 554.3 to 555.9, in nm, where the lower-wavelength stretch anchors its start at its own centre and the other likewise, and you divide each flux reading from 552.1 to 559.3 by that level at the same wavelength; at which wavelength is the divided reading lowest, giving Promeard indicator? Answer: 557.6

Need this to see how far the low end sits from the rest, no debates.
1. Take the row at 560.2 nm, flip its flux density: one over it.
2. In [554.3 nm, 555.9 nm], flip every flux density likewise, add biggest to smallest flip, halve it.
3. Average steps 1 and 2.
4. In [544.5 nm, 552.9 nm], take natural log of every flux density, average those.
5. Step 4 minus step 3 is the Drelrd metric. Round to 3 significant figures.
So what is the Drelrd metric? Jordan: 5.44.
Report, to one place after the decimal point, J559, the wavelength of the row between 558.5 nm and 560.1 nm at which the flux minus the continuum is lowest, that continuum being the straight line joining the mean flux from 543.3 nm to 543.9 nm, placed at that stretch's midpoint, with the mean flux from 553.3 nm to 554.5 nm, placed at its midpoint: 558.8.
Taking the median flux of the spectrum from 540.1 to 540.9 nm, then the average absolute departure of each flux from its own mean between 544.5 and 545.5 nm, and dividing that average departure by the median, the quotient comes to 0.010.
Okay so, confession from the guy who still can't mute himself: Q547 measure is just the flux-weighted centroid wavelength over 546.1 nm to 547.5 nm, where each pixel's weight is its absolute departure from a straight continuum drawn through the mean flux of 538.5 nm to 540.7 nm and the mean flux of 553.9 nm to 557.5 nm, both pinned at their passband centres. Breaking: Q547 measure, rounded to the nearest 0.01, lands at 546.90 nm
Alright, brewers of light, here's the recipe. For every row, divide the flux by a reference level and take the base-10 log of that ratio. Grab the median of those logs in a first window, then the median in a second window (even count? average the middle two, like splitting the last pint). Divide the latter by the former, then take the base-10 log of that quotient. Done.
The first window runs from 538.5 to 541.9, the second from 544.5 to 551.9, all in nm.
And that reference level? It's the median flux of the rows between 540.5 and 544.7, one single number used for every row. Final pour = 0.2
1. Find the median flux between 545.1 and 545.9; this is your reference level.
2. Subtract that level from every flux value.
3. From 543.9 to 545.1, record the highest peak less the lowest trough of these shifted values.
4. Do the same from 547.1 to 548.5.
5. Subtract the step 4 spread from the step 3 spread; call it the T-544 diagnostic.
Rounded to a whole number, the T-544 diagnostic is 11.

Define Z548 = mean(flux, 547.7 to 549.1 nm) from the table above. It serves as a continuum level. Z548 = 233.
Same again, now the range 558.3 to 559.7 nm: 232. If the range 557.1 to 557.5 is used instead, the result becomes 226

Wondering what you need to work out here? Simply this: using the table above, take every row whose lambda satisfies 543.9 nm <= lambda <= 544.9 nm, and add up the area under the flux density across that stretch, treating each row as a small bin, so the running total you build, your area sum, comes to 232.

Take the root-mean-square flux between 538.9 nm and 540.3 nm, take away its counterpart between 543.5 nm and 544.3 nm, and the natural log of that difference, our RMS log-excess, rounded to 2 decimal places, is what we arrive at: 0.38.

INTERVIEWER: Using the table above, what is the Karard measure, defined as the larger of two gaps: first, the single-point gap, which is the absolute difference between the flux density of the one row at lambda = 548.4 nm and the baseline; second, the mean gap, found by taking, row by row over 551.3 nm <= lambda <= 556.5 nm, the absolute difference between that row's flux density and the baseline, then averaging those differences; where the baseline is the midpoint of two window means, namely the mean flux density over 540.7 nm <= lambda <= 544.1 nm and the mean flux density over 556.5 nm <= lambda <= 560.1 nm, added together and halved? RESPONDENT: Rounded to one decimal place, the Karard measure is 6.8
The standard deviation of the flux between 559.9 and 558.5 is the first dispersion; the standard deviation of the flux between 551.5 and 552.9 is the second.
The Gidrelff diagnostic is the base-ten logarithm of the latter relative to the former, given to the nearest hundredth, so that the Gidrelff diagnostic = 0.25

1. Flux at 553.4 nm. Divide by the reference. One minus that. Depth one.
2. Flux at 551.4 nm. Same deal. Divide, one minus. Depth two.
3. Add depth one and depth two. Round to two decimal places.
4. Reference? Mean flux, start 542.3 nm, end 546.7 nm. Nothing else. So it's -0.12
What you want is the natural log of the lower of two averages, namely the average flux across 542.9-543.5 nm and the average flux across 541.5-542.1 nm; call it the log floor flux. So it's 5.378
